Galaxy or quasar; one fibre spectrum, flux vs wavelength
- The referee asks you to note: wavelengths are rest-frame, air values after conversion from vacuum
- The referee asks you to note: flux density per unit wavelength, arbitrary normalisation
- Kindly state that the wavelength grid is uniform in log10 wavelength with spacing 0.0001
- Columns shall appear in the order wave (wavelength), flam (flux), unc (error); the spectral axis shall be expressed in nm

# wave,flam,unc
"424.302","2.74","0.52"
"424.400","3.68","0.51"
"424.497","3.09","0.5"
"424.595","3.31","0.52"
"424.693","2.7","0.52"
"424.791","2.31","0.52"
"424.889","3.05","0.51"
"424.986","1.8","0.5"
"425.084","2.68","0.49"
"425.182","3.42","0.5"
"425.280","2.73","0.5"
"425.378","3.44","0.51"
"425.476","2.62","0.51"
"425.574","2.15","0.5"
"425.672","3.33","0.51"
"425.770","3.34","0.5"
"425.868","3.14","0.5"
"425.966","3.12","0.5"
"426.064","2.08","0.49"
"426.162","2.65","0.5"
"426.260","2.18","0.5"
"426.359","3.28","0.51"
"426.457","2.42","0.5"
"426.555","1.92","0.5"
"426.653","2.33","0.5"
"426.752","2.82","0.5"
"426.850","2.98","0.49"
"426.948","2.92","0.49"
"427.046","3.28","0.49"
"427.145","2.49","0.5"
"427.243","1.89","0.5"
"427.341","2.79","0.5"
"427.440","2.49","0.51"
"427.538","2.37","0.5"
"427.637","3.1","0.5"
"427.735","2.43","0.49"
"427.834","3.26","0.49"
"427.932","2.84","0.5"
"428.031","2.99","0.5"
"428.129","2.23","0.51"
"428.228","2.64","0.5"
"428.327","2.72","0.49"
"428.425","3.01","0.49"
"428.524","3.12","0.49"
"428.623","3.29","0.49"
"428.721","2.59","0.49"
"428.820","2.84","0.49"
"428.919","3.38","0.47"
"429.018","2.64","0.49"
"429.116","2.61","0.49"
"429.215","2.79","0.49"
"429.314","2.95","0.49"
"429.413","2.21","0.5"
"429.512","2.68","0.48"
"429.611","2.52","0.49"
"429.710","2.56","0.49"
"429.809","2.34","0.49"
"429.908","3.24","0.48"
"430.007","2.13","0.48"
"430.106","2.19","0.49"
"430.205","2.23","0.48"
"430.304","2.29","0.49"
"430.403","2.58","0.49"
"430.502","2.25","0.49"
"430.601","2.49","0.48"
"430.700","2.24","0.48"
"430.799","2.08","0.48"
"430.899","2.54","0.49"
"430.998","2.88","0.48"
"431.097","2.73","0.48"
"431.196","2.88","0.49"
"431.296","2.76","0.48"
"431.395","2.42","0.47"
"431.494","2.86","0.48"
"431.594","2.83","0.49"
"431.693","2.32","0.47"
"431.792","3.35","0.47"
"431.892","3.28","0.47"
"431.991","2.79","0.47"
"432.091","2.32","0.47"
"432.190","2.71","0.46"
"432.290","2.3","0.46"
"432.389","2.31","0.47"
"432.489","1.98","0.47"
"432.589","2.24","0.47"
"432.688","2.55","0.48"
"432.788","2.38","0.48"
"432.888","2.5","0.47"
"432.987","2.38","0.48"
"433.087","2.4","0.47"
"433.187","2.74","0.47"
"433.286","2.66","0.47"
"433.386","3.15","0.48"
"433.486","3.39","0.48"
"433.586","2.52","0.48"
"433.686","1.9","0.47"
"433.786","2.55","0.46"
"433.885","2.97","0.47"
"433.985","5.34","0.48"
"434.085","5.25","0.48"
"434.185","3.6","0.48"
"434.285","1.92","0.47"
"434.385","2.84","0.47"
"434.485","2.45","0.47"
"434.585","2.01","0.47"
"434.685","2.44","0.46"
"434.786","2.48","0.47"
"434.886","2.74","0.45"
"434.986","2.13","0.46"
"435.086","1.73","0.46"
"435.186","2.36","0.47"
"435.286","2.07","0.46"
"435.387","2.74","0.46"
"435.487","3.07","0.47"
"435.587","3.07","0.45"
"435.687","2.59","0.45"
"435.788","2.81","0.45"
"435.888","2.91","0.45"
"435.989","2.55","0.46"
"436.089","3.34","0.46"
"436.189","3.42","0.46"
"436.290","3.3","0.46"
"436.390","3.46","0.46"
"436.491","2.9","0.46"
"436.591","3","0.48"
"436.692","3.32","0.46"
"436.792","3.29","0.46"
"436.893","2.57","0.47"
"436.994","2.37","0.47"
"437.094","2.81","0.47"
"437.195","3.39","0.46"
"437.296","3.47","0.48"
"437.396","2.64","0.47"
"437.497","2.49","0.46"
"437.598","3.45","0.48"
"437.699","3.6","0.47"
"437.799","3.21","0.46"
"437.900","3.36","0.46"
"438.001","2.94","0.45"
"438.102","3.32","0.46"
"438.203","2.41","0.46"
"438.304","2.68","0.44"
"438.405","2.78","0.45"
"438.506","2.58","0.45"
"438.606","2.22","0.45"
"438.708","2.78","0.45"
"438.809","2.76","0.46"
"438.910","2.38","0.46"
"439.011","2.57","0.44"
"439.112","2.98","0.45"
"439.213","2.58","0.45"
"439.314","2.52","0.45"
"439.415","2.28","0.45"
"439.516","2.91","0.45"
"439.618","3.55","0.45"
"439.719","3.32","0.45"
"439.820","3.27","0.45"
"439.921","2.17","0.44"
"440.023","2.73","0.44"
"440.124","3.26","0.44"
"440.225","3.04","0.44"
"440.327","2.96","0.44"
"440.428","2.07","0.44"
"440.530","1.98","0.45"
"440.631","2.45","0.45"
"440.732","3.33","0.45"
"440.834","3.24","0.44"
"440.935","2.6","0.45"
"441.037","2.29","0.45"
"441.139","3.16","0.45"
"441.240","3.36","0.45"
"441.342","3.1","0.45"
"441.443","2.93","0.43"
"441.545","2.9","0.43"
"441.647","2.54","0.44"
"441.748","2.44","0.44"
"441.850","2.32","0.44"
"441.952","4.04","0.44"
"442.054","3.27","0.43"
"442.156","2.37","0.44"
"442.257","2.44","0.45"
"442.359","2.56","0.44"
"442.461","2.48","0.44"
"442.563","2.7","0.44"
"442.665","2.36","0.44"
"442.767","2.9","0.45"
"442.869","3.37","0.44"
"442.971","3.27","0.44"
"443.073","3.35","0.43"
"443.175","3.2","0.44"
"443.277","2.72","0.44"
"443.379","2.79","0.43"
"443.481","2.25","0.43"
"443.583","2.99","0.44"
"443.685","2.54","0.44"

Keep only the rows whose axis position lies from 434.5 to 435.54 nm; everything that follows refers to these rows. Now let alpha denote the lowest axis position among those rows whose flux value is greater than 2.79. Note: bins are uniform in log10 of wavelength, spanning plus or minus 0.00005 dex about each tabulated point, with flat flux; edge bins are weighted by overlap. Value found 435.487 nm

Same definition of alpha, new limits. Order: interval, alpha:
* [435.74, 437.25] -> 435.788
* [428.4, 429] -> 428.425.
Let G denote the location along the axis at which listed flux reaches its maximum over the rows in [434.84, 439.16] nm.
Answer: 437.699 nm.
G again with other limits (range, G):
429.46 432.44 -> 431.792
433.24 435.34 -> 433.985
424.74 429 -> 425.378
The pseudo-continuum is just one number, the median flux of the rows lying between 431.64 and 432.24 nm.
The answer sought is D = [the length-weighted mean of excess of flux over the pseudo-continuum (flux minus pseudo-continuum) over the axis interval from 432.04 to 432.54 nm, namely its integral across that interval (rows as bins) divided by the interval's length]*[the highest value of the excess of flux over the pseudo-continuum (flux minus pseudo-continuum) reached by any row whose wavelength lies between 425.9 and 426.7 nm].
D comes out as -0.23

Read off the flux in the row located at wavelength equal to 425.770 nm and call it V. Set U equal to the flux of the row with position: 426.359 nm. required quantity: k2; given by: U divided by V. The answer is 0.98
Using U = 3.28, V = 3.34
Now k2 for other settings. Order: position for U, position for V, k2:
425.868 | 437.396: 1.19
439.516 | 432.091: 1.25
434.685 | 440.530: 1.23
